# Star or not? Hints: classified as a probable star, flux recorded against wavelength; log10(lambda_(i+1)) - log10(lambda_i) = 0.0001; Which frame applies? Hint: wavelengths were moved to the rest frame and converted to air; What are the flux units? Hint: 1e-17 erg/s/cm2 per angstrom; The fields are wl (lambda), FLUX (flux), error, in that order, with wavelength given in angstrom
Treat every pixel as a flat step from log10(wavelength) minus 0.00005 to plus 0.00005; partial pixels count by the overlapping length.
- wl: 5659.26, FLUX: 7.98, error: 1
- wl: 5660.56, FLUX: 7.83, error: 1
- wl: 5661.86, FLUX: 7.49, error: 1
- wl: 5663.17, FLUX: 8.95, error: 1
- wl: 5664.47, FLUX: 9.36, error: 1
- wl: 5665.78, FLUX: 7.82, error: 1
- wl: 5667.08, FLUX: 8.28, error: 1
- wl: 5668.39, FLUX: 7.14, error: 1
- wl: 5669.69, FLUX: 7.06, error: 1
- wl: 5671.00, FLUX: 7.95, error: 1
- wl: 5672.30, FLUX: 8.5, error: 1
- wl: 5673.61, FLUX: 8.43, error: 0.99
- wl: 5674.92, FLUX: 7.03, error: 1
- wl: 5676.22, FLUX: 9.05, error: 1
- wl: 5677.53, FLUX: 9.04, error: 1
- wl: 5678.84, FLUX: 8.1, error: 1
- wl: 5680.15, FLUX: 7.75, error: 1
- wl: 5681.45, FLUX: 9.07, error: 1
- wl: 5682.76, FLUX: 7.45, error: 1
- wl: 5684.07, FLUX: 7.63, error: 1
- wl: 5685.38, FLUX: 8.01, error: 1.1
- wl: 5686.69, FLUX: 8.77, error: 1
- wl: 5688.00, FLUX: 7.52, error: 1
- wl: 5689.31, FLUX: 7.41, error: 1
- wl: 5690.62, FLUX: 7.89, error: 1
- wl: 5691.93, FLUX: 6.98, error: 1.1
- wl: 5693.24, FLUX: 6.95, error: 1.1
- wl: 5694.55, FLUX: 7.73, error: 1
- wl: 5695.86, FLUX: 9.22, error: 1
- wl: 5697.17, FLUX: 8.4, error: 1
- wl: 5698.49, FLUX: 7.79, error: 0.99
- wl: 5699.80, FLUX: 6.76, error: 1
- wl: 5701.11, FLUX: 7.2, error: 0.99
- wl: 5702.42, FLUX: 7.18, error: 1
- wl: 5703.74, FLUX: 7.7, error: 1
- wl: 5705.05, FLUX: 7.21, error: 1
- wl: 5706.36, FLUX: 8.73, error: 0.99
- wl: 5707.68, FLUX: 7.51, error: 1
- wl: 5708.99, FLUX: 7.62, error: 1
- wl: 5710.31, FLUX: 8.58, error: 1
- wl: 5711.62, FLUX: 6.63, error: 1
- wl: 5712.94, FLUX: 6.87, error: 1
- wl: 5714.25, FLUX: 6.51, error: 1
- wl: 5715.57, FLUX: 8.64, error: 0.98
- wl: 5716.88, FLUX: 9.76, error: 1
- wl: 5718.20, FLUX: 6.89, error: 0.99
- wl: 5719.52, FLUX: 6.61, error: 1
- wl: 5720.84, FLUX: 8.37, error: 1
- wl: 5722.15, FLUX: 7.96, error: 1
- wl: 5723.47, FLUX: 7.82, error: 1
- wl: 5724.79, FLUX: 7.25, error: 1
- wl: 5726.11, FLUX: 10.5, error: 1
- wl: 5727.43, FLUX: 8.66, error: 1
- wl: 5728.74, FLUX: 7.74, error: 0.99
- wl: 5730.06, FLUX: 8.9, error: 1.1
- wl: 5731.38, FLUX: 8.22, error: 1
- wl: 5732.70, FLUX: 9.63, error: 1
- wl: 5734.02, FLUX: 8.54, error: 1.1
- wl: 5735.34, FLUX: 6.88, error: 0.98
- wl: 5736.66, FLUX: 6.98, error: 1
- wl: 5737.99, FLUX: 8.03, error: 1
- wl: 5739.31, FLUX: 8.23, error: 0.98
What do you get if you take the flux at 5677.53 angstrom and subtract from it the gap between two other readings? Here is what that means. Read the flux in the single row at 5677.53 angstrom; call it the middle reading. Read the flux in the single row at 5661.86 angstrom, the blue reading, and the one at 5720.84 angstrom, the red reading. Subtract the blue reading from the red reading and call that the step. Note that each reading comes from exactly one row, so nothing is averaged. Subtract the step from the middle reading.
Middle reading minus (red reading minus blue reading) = 8.2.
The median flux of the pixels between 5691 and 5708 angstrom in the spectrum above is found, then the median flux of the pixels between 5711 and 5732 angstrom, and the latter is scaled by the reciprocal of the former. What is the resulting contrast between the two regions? 1.05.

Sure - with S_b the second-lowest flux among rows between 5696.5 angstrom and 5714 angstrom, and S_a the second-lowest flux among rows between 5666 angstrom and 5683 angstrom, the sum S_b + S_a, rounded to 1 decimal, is 13.8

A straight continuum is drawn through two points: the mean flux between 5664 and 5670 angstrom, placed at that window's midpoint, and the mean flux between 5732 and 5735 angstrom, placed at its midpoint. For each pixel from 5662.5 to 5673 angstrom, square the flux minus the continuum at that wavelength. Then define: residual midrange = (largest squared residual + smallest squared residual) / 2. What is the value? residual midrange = 1.1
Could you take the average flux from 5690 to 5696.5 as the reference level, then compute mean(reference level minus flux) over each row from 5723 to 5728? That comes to -0.8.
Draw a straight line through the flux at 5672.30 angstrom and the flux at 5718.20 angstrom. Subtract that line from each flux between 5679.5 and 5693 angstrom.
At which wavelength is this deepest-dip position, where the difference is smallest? 5691.93 angstrom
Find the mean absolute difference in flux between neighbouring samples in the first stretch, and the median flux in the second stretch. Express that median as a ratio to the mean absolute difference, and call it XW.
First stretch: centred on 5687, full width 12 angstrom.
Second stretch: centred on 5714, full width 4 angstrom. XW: 9.7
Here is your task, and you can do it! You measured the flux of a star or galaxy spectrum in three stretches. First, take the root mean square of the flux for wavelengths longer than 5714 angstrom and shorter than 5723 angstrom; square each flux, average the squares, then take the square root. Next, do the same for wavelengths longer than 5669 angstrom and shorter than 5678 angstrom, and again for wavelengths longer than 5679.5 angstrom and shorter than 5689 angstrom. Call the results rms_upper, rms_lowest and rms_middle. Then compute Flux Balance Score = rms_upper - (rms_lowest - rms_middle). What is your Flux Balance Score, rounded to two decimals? 7.76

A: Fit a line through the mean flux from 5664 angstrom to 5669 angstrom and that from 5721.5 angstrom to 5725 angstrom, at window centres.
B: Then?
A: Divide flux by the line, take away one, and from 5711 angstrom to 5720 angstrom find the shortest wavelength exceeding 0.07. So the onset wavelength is 5715.57 angstrom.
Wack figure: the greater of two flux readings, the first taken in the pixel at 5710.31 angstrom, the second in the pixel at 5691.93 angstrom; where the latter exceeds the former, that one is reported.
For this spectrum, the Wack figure 8.58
